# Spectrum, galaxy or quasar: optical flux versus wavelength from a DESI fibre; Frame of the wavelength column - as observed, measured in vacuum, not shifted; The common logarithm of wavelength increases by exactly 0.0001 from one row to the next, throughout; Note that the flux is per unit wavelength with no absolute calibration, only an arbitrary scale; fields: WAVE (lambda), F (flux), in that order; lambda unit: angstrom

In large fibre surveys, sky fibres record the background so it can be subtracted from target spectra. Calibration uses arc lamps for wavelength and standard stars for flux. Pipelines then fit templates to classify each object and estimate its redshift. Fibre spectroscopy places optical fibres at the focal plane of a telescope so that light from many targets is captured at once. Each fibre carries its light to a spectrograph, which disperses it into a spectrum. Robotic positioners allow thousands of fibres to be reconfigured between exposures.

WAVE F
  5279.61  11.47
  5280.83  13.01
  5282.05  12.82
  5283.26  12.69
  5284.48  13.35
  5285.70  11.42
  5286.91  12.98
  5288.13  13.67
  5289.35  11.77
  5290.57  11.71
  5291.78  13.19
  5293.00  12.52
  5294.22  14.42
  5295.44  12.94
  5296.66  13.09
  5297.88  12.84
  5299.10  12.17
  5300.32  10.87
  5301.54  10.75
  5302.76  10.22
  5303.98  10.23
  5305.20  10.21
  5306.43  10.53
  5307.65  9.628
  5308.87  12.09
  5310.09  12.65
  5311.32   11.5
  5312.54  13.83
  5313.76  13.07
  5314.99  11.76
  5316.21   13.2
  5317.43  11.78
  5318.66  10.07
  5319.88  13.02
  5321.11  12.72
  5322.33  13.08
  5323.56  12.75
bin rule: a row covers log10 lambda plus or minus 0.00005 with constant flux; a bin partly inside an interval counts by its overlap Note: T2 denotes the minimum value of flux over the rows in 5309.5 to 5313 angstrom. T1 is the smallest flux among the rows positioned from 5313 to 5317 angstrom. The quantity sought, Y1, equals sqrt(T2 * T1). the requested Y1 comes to 11.6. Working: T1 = 11.76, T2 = 11.5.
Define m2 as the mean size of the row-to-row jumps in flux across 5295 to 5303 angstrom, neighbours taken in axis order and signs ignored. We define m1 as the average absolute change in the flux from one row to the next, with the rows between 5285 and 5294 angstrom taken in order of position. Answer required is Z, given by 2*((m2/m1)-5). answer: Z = -9.1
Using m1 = 1.06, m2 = 0.5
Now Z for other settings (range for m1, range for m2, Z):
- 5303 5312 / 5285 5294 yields -7.7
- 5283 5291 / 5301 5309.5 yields -8.8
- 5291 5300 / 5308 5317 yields -7.1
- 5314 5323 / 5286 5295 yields -8.4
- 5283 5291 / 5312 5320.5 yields -7.2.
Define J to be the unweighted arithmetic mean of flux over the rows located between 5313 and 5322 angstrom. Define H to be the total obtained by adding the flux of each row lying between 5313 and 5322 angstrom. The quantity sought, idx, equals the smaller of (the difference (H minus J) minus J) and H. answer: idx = 61.2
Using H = 86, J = 12.2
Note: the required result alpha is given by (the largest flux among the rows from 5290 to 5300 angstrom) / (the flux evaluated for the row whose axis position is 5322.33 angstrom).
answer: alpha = 1.10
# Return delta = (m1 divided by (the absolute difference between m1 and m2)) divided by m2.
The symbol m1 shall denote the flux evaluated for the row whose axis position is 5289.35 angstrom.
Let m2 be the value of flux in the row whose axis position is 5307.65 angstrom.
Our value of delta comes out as 0.6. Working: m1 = 11.77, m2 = 9.628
